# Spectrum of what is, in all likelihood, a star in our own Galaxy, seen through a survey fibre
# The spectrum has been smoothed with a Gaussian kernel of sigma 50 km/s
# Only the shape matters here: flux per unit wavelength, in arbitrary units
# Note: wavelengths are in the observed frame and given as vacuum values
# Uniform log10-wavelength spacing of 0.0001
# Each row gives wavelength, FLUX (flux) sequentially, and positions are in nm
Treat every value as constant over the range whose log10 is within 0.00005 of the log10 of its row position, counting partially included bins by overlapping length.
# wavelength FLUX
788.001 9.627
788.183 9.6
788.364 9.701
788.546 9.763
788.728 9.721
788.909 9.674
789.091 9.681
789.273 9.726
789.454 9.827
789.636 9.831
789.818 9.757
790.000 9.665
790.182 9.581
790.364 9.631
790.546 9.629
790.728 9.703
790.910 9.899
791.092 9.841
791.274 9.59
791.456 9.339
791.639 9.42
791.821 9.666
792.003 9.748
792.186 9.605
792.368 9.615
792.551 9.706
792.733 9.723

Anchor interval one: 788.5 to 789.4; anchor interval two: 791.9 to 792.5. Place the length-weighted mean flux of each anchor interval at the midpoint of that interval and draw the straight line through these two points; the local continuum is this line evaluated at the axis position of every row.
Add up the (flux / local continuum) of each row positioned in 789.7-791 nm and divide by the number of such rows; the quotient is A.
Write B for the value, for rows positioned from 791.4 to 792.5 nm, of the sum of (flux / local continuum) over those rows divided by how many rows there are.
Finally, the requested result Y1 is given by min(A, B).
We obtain 0.990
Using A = 1.00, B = 0.99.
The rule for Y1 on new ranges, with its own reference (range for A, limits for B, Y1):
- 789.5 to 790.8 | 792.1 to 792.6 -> 0.999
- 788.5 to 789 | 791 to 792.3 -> 0.993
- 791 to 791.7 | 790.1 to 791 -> 0.987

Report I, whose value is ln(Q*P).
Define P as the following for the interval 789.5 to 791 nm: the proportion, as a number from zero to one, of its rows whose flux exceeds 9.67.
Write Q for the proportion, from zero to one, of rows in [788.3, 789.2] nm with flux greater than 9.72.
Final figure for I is -1.6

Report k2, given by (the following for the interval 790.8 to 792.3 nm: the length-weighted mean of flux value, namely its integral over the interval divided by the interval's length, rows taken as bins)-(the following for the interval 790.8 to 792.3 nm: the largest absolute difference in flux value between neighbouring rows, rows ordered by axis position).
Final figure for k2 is 9.39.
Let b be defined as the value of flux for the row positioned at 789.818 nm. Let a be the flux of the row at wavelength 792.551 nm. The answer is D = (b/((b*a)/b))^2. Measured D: 1.01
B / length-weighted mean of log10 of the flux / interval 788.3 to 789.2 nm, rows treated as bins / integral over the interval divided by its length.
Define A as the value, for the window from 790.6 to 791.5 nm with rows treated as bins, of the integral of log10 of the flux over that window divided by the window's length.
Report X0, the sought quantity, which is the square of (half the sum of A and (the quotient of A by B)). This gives 0.988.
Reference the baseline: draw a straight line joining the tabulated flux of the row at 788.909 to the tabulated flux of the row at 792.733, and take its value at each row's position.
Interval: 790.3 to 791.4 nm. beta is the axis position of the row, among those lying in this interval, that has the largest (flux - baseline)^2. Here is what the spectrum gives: 790.910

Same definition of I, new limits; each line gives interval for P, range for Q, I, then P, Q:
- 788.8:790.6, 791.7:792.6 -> -2.1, 0.6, 0.20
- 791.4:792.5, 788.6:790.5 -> -2.5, 0.2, 0.50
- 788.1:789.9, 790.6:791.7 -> -1.2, 0.9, 0.33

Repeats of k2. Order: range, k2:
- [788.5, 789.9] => 9.65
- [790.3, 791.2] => 9.55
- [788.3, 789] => 9.65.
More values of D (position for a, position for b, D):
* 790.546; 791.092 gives 1.04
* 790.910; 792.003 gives 0.97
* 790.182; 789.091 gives 1.02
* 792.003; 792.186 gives 0.97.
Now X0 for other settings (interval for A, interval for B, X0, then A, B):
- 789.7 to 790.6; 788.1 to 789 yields 0.983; 0.985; 0.987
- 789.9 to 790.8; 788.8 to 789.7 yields 0.979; 0.984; 0.989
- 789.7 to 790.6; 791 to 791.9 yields 0.988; 0.985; 0.981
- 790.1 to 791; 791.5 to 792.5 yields 0.991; 0.986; 0.982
